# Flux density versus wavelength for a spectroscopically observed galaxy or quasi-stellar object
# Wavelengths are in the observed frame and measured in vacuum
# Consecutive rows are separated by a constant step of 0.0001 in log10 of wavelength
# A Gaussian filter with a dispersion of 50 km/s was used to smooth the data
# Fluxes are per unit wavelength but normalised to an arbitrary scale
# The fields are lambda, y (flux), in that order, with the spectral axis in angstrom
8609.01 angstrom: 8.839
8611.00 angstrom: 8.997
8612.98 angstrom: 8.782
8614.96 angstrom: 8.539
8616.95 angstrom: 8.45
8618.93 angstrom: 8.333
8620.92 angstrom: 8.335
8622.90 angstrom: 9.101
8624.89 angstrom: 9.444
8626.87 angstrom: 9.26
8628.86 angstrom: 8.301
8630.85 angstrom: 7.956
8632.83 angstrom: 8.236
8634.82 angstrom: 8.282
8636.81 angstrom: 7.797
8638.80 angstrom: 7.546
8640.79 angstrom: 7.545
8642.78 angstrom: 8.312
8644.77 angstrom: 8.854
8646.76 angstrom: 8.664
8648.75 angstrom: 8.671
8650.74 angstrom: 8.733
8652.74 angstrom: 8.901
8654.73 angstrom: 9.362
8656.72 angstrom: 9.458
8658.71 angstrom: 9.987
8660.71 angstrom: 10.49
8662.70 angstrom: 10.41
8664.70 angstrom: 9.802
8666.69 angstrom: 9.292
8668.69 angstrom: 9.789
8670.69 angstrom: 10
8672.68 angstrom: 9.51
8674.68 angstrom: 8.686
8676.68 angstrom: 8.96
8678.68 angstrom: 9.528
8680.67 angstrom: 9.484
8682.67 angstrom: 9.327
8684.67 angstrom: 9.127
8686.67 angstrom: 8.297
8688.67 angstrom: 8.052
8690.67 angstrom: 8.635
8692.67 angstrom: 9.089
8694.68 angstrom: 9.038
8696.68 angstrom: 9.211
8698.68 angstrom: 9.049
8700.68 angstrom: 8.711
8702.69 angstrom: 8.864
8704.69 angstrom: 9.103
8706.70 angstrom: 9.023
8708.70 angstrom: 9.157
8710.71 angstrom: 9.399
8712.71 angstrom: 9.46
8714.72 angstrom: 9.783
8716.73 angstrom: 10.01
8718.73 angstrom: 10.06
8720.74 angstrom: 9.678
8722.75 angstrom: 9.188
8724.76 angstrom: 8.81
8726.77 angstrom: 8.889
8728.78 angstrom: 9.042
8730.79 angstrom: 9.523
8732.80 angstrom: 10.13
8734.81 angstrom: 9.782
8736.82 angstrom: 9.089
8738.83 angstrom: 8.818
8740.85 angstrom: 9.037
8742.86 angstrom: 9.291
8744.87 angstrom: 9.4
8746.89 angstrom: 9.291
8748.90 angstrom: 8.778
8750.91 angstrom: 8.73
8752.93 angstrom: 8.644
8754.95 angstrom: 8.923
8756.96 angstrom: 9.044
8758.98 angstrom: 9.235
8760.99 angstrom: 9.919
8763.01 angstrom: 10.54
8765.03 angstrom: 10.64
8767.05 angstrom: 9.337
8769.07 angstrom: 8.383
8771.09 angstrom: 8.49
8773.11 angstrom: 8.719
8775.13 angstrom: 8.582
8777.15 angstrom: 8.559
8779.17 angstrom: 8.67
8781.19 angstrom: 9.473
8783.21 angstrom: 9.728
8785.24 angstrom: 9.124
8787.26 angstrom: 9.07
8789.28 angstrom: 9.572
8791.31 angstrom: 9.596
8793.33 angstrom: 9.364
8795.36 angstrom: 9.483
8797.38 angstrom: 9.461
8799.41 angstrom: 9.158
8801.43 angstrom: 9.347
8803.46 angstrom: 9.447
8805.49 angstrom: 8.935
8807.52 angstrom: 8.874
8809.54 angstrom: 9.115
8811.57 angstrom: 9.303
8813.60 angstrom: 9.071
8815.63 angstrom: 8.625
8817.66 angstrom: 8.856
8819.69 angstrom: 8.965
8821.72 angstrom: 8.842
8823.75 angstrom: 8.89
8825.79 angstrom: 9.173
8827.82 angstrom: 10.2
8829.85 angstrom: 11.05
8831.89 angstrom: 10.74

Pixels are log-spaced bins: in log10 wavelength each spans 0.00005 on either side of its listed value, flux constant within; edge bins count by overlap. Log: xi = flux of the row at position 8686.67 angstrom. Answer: 8.297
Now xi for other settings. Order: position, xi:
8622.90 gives 9.101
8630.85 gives 7.956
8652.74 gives 8.901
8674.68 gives 8.686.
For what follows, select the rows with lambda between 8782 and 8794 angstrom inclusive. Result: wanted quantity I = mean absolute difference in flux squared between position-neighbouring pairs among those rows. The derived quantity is 5.3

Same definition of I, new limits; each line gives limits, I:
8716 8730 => 4.8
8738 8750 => 4.4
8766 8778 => 5.1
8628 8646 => 5.5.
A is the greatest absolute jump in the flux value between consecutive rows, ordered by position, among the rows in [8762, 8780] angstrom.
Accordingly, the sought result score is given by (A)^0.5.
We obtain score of 1.14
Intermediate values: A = 1.3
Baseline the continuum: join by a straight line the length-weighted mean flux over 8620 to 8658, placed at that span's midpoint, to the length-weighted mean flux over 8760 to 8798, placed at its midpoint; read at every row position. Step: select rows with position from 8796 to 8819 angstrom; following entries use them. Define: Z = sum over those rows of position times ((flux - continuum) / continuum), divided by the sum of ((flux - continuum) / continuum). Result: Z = 8811.5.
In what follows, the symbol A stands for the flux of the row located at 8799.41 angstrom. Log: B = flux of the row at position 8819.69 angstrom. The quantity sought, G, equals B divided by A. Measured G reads 0.98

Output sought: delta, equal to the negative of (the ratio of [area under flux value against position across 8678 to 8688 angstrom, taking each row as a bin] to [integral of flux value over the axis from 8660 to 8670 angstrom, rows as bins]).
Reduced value -0.92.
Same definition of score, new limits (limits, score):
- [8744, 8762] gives 0.83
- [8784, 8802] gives 0.71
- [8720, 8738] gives 0.83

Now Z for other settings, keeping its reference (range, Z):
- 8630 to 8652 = 8636.4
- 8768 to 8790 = 8773.2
